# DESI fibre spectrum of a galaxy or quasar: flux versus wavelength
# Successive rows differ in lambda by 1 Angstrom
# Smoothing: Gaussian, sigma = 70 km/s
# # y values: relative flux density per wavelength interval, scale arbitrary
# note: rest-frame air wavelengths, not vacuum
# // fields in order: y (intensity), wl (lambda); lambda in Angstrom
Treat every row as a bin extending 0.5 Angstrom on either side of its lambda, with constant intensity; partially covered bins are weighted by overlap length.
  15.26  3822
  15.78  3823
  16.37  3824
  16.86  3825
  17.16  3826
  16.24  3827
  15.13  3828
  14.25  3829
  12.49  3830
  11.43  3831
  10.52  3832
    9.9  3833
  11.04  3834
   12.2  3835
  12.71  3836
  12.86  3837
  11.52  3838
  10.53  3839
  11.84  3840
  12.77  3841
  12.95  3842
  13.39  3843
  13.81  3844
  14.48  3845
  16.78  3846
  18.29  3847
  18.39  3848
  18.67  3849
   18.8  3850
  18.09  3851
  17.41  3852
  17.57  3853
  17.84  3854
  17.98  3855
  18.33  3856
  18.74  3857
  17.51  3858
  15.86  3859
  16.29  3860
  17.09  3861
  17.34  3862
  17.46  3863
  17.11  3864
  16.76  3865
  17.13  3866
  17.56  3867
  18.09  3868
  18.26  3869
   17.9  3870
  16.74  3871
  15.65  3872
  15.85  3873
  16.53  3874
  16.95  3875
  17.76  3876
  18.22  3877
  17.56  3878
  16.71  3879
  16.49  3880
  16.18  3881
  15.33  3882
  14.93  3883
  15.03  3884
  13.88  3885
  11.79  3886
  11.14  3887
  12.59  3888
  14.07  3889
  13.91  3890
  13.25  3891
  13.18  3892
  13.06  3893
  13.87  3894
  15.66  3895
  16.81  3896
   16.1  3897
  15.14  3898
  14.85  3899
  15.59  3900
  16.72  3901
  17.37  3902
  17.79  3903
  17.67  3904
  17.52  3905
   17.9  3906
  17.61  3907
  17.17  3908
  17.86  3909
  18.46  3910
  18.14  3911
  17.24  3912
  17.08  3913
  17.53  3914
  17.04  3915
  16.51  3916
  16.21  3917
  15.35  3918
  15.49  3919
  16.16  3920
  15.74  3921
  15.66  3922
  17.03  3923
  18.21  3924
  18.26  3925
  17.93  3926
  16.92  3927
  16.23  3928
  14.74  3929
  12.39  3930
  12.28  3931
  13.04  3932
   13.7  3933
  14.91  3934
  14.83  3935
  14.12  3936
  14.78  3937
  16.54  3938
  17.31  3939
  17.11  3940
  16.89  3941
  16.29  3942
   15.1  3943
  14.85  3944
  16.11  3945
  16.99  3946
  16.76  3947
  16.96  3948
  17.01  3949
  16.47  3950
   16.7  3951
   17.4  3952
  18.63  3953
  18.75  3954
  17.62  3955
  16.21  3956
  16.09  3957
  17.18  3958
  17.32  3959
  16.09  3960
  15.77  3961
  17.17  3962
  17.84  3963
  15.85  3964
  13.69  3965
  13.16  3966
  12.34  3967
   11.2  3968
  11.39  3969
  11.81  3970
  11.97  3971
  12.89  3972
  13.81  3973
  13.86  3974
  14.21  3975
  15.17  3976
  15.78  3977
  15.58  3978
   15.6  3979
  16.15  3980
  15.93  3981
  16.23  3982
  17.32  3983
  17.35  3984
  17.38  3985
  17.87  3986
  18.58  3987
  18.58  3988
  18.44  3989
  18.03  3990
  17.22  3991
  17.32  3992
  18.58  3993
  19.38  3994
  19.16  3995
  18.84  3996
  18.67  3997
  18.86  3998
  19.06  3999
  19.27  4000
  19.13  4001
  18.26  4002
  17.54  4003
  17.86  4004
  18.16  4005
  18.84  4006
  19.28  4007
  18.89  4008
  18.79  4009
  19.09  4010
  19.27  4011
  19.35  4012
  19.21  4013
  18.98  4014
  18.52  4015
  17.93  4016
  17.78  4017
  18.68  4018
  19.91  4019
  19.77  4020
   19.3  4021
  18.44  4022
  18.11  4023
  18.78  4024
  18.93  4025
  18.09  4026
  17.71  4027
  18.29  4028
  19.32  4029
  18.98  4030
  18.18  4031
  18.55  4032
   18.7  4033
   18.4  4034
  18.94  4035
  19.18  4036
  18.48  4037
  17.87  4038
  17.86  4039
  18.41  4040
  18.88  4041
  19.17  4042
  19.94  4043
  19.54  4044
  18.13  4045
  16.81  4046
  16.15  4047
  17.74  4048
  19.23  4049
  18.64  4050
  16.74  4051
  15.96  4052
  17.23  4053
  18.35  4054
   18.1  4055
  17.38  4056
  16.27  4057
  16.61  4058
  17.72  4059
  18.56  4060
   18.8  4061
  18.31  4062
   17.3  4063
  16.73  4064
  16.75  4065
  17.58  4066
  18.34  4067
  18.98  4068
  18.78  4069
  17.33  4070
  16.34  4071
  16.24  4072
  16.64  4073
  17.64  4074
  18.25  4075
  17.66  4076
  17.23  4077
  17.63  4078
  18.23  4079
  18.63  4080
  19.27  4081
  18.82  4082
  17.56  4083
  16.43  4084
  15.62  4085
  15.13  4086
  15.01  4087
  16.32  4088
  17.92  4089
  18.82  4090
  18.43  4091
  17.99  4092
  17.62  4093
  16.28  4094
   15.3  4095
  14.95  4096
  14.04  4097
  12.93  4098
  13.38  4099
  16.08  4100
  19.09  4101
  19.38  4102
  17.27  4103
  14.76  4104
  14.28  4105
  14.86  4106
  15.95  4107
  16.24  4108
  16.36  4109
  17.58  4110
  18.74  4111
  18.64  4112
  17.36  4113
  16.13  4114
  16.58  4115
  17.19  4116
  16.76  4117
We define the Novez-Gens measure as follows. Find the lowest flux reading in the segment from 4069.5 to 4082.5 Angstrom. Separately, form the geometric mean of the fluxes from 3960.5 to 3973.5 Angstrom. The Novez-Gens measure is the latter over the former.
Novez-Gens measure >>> 0.84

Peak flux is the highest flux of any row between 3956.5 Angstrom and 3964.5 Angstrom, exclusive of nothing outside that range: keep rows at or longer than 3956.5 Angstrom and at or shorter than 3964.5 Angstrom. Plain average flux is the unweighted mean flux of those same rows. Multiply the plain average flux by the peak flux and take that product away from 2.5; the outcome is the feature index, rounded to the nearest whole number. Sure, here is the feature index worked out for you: -295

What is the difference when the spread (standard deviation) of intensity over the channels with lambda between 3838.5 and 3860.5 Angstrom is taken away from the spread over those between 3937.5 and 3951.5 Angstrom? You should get -1.8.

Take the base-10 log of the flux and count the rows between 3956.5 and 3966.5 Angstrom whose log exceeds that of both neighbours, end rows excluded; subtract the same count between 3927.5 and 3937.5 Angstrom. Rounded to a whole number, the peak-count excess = 1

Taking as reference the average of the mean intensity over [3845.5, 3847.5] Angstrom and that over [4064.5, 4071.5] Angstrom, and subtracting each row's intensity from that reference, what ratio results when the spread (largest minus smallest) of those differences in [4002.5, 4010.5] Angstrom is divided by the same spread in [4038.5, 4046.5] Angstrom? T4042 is 0.6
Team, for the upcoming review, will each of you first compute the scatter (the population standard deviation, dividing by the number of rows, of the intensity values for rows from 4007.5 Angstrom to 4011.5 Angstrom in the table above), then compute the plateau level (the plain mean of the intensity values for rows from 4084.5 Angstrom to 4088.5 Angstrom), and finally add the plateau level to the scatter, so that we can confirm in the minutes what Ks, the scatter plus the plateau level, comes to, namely 15.7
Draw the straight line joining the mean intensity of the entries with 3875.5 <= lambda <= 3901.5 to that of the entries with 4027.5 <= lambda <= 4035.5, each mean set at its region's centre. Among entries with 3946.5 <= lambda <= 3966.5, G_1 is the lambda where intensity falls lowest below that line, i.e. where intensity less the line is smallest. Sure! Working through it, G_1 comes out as 3966 Angstrom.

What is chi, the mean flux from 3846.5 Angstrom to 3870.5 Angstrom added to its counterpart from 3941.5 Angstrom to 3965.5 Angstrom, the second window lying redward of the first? 34.3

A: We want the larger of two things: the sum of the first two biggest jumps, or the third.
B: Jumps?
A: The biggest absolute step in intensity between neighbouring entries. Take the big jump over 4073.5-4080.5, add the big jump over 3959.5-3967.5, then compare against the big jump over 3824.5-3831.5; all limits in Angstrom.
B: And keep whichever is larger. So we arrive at 2.8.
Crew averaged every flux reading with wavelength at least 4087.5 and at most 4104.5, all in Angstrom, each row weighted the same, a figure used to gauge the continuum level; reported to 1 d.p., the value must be 16.5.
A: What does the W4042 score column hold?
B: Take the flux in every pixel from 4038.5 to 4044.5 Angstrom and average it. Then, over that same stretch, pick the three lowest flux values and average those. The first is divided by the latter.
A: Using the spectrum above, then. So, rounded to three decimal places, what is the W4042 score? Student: 1.032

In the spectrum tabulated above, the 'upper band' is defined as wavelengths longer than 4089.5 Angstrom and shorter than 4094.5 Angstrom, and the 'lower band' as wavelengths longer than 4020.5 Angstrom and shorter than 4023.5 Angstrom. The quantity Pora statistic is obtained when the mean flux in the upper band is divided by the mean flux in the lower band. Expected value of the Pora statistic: 0.96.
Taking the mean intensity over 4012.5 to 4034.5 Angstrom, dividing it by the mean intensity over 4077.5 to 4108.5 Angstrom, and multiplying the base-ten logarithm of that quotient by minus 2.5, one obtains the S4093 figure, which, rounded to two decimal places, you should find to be -0.13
